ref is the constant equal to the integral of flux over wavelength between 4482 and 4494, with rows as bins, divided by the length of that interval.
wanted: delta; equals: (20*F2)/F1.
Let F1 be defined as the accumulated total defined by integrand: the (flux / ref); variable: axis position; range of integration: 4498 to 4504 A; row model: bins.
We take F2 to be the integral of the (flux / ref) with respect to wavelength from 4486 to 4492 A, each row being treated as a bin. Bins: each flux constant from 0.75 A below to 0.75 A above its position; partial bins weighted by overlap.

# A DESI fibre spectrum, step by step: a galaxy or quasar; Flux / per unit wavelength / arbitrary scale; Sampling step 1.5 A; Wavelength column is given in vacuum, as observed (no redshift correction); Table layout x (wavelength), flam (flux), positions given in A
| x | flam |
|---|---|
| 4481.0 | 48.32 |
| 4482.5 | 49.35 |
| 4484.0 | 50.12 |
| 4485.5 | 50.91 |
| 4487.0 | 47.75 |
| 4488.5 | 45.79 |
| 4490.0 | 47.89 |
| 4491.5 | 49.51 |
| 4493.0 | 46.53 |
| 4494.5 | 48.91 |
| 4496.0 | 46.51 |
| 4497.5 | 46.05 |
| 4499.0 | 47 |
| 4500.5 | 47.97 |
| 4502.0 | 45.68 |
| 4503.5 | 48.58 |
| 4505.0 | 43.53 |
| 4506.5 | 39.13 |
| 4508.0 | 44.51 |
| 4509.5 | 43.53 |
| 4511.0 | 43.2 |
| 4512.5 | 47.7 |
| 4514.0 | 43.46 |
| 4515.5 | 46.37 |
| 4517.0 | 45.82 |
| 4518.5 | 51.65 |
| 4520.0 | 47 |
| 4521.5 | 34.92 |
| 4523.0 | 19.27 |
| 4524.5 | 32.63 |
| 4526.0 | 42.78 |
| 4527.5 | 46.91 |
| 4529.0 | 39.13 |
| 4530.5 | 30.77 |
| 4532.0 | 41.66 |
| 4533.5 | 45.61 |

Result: 20.3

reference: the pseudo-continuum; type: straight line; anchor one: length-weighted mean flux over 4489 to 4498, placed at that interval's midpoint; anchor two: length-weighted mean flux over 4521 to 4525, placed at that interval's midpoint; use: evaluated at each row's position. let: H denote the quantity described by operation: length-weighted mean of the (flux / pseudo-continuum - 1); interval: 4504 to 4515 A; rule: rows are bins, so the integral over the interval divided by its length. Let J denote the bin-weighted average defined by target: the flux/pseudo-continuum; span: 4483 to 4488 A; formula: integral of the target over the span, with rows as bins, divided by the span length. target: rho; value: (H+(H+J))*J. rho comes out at 1.22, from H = 0.18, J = 0.9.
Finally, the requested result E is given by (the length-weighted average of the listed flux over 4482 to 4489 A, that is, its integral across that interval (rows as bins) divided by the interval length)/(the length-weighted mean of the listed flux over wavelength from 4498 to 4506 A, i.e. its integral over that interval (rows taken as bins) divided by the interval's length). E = 1.06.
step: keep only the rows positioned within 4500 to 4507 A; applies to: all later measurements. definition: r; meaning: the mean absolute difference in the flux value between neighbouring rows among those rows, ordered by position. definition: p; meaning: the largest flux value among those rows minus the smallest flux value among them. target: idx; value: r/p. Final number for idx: 0.39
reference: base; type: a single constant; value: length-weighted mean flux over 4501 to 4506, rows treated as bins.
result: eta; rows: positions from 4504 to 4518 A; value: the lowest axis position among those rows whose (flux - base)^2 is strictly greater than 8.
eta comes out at 4506.5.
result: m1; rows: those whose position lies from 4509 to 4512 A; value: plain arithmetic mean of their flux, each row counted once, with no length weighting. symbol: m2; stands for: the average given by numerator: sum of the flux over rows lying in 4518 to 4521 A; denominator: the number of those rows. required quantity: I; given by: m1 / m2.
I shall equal 0.88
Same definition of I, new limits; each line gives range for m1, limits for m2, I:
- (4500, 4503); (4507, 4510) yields 1.06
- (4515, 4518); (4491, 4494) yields 0.96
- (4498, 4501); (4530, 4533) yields 1.31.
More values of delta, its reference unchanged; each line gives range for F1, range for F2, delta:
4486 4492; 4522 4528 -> 14.6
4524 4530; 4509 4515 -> 22.1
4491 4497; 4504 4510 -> 18.0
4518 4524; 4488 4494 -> 25.4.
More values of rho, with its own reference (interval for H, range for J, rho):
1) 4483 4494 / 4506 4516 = 1.38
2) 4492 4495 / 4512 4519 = 2.01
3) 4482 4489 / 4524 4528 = 2.20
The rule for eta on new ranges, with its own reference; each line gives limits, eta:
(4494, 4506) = 4494.5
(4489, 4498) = 4491.5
